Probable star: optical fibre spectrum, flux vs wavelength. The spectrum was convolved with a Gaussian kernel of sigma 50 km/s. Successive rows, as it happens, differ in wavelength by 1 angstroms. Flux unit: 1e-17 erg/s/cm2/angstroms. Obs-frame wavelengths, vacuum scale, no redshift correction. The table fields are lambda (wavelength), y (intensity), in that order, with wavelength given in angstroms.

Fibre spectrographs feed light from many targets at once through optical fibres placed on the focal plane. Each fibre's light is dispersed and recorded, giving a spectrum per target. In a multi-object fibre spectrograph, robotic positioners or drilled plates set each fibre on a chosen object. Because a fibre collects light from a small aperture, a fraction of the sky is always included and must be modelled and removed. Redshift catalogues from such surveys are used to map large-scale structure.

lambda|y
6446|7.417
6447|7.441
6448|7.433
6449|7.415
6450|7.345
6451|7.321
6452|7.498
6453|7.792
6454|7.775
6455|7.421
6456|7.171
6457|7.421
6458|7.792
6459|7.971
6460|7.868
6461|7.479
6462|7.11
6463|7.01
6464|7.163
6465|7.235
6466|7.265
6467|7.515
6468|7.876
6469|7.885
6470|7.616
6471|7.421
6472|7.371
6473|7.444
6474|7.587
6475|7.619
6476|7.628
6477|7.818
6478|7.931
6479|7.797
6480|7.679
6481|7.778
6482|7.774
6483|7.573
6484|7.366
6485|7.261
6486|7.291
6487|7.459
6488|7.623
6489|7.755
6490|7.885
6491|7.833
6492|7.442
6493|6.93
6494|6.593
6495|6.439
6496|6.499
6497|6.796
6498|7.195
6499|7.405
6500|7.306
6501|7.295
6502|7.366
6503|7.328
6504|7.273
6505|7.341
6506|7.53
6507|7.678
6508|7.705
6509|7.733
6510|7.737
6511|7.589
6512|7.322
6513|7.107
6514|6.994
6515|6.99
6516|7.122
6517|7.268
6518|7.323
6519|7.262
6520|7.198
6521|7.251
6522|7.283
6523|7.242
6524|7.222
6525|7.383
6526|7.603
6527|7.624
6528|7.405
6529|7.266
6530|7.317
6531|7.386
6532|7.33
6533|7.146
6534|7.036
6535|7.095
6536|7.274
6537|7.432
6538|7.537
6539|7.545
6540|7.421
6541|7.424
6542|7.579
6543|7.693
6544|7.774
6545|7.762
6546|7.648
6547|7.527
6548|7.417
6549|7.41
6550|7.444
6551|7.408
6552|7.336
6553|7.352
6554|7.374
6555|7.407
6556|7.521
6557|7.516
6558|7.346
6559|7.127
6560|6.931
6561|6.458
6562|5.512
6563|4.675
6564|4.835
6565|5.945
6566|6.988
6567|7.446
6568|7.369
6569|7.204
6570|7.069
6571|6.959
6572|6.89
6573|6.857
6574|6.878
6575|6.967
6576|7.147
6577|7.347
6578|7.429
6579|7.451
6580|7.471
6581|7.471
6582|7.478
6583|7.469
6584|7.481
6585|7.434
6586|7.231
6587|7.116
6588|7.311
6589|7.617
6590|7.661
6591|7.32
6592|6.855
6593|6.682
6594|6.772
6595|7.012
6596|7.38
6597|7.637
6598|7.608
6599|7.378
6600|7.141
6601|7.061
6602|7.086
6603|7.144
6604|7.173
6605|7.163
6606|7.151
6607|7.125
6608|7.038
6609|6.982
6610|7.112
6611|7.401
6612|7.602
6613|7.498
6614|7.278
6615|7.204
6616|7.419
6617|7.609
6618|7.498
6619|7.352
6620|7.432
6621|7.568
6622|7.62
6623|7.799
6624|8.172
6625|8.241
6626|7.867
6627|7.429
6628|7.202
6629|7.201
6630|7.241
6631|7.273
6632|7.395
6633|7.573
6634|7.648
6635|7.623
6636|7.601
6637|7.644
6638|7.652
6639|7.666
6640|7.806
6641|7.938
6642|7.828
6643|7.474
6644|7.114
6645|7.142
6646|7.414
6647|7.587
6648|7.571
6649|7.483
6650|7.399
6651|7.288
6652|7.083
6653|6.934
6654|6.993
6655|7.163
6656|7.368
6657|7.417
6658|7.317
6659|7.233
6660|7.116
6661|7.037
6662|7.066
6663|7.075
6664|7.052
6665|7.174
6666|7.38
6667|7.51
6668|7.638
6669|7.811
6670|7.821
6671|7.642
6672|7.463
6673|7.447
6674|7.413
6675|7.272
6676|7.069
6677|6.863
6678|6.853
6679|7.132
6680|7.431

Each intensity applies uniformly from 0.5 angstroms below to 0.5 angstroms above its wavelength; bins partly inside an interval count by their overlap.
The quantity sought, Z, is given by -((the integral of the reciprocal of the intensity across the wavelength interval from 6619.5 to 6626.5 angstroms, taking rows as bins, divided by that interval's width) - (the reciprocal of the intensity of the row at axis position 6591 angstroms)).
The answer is 0.008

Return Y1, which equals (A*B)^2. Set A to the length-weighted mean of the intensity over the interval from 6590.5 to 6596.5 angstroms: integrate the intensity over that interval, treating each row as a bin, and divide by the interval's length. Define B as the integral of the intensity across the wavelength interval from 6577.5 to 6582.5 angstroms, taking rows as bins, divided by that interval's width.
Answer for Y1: 2730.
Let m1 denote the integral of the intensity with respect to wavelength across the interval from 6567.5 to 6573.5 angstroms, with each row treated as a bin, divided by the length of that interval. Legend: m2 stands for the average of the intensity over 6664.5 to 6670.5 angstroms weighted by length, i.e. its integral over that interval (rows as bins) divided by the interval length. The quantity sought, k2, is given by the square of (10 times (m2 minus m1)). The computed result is 25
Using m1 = 7.1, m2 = 7.6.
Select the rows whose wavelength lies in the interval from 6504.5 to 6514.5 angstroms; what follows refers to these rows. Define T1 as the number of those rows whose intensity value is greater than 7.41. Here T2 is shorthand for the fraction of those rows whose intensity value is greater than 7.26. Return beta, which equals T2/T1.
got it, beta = 0.133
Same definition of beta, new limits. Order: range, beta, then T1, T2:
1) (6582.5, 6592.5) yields 0.140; 5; 0.70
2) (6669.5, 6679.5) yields 0.120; 5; 0.60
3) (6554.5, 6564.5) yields 0.200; 2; 0.40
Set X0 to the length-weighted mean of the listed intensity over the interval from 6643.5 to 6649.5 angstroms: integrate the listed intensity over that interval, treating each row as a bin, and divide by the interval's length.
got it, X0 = 7.39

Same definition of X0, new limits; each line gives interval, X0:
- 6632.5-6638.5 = 7.62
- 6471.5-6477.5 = 7.58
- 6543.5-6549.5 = 7.59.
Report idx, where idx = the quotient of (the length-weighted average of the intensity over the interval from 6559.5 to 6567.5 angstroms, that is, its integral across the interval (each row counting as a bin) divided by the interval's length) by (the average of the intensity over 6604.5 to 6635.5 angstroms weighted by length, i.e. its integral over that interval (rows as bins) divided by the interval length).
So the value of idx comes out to 0.82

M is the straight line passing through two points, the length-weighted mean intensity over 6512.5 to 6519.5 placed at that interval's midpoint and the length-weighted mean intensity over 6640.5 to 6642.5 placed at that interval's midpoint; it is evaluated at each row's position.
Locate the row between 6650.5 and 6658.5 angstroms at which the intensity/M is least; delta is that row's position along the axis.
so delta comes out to 6653 angstroms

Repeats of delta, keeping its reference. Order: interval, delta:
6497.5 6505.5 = 6498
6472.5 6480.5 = 6473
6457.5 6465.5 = 6463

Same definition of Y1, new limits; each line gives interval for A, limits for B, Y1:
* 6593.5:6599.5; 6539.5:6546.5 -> 3088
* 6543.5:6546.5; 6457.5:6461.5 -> 3613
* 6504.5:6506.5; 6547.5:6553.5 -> 3023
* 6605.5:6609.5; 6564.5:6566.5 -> 2093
